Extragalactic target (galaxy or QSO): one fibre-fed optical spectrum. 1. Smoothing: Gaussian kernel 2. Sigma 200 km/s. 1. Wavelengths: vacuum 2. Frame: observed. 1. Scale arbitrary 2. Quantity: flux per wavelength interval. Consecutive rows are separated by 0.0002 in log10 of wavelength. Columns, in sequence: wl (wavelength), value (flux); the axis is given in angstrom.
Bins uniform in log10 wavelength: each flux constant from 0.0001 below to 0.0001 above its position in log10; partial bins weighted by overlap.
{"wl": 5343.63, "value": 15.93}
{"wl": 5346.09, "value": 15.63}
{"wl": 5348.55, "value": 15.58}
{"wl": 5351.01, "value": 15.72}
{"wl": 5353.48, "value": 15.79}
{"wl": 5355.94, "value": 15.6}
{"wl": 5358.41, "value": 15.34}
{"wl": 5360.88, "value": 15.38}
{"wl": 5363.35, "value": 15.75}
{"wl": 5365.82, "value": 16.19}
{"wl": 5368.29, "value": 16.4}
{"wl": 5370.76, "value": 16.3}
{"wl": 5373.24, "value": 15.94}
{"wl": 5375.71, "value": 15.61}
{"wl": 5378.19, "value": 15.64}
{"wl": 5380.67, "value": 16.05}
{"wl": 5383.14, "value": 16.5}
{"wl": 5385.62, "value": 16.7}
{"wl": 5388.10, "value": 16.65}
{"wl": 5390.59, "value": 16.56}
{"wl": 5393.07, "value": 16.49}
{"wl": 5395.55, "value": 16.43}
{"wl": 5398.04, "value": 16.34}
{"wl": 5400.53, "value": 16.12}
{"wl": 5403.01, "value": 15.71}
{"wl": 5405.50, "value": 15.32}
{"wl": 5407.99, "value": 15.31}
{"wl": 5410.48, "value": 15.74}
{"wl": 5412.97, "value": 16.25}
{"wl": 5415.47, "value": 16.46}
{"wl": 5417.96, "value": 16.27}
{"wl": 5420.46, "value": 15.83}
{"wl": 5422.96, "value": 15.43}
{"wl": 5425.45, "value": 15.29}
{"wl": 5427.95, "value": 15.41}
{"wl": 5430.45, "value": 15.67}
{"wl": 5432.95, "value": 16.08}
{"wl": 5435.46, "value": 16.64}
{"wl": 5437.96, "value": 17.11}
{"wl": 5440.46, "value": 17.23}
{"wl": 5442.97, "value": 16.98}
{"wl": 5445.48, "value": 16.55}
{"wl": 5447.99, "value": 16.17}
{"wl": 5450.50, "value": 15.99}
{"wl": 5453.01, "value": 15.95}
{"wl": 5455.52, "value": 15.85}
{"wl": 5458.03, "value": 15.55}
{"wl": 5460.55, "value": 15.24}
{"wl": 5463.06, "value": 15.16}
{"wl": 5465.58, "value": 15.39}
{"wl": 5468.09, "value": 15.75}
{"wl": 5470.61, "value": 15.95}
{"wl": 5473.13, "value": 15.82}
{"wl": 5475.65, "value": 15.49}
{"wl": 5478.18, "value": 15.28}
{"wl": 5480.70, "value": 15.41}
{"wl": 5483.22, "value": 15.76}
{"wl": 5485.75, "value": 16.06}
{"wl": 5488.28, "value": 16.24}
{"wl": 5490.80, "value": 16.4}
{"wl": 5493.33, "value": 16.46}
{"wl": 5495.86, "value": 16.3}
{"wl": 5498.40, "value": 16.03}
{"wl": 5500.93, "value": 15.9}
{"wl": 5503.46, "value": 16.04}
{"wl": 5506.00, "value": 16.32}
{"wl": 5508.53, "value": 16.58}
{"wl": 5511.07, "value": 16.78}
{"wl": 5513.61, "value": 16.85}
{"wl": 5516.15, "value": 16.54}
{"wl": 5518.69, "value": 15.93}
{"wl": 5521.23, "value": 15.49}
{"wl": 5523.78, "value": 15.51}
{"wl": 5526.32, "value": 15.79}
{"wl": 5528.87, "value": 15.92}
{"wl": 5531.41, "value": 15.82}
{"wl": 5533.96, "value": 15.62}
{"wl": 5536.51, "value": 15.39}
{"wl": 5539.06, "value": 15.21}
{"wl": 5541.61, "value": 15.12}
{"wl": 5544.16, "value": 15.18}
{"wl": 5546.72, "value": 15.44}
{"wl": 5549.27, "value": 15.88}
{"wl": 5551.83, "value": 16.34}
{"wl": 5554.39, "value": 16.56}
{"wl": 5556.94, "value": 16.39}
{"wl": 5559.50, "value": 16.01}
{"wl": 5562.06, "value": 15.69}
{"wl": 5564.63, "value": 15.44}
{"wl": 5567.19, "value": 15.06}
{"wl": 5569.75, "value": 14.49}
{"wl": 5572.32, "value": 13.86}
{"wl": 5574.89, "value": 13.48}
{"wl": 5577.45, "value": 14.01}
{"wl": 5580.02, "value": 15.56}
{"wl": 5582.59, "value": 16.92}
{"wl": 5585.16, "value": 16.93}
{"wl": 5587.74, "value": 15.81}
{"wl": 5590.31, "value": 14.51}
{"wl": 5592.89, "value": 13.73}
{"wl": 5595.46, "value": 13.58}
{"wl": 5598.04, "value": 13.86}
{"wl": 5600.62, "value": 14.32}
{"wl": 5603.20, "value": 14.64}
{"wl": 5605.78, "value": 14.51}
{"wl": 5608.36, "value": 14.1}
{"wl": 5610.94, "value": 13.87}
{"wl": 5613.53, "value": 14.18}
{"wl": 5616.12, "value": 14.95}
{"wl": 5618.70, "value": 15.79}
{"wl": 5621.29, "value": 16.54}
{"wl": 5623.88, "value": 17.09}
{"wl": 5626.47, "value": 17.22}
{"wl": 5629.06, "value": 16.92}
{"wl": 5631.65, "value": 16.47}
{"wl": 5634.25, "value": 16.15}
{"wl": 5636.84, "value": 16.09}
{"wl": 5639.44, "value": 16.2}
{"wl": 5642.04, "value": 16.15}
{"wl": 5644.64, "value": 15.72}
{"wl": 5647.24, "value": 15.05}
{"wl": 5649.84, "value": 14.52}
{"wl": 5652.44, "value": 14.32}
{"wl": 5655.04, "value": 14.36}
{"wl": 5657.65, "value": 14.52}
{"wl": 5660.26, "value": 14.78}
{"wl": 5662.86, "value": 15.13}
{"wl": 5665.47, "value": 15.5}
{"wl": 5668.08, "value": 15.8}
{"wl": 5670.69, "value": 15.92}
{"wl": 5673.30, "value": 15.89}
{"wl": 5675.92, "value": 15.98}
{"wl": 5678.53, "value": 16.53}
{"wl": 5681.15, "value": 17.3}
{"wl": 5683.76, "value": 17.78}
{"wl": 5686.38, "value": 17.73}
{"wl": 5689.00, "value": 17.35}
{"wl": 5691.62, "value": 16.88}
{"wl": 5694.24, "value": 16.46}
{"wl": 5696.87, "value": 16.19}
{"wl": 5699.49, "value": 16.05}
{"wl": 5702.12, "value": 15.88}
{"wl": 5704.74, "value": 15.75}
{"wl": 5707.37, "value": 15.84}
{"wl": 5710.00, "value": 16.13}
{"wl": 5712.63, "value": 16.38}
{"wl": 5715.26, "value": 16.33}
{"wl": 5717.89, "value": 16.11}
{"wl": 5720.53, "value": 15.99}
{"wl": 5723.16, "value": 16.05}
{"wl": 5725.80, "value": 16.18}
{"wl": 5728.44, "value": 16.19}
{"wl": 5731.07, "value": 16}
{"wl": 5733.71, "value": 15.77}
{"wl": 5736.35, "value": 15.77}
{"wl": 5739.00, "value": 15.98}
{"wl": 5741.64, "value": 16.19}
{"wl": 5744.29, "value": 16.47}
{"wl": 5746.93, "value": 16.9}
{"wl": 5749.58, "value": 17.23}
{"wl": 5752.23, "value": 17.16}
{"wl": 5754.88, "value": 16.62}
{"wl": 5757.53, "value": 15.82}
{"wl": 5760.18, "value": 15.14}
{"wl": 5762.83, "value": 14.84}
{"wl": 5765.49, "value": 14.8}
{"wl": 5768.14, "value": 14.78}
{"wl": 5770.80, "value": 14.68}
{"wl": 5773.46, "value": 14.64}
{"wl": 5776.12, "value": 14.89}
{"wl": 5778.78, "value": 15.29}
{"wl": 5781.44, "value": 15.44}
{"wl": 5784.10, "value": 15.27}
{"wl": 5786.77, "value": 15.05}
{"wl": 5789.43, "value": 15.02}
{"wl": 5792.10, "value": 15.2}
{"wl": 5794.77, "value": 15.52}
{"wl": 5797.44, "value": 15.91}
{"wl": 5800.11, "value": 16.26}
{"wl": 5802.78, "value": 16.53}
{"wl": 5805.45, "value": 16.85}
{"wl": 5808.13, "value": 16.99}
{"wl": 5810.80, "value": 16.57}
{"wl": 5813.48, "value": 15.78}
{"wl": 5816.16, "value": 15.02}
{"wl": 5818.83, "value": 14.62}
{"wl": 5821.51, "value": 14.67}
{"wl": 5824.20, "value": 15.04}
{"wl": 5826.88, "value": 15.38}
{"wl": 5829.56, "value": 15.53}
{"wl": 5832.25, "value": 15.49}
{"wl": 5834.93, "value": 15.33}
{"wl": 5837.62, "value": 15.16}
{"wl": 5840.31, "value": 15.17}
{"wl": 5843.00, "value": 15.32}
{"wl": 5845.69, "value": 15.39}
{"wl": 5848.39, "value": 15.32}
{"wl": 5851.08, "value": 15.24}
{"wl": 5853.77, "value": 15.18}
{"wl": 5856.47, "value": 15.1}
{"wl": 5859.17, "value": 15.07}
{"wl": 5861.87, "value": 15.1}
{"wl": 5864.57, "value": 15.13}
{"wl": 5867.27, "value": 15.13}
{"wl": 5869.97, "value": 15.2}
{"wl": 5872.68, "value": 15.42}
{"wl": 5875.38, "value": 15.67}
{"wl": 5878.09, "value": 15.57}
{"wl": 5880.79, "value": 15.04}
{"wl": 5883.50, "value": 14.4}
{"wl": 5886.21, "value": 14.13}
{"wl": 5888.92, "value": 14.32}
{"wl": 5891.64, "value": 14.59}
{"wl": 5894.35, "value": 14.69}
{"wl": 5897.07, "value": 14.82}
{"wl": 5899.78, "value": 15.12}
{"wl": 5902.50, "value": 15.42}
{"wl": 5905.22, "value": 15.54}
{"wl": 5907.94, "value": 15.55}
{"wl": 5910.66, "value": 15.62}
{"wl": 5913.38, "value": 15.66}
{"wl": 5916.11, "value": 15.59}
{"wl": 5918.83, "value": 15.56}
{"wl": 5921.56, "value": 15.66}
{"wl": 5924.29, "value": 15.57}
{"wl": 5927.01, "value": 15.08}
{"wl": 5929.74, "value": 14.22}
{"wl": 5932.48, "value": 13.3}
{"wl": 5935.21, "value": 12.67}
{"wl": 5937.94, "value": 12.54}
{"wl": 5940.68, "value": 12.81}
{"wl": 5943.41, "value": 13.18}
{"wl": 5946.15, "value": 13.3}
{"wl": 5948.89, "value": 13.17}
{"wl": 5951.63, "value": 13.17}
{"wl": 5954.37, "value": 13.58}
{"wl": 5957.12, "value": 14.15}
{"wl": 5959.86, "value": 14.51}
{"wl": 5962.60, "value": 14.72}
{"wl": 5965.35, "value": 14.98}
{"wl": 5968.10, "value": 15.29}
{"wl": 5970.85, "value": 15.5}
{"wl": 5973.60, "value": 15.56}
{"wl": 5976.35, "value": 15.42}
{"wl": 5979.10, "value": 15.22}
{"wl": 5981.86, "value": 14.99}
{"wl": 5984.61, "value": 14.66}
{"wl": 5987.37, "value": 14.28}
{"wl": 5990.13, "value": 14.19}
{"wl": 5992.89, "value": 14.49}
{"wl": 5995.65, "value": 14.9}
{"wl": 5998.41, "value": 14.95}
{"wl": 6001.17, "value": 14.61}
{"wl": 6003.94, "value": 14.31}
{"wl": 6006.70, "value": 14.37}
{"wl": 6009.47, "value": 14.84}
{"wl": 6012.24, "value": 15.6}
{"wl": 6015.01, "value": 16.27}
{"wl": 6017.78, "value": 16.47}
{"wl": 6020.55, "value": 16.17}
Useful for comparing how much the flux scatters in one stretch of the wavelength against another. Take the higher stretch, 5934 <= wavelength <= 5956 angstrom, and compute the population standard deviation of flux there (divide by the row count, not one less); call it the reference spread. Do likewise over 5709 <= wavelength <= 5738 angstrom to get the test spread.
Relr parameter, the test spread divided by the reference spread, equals 0.6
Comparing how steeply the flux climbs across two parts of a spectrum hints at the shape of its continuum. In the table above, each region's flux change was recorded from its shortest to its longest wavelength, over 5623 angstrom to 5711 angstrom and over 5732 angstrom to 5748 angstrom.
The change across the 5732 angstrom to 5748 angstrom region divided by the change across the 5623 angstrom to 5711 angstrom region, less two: -3.2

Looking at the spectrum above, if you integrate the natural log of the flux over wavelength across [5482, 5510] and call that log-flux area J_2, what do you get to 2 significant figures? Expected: 78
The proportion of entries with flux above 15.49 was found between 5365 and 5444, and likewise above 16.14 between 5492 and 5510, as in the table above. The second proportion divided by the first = 0.7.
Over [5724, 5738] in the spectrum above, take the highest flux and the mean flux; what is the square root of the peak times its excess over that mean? 1.8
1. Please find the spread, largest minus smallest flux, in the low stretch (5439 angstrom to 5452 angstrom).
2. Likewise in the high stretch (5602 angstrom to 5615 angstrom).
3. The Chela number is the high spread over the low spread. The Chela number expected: 0.6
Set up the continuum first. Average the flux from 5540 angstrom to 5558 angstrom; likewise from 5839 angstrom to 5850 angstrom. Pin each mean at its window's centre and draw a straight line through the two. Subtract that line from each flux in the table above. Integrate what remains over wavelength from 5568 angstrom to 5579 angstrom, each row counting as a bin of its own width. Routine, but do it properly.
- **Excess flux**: -19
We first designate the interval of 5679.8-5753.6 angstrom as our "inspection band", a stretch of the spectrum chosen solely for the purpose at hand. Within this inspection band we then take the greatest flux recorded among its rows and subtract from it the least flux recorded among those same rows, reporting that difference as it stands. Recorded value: 2.0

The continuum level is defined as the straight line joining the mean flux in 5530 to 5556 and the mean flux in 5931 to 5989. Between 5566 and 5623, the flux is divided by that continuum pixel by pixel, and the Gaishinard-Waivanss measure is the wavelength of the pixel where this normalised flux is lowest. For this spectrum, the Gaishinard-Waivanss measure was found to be 5574.89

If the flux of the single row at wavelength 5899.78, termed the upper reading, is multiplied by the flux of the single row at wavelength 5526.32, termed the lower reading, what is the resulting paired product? 239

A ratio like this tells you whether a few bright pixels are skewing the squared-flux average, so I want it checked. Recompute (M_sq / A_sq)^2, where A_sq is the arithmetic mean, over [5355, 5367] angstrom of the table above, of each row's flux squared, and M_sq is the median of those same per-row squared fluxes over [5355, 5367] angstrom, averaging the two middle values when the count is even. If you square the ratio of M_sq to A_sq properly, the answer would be 0.99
